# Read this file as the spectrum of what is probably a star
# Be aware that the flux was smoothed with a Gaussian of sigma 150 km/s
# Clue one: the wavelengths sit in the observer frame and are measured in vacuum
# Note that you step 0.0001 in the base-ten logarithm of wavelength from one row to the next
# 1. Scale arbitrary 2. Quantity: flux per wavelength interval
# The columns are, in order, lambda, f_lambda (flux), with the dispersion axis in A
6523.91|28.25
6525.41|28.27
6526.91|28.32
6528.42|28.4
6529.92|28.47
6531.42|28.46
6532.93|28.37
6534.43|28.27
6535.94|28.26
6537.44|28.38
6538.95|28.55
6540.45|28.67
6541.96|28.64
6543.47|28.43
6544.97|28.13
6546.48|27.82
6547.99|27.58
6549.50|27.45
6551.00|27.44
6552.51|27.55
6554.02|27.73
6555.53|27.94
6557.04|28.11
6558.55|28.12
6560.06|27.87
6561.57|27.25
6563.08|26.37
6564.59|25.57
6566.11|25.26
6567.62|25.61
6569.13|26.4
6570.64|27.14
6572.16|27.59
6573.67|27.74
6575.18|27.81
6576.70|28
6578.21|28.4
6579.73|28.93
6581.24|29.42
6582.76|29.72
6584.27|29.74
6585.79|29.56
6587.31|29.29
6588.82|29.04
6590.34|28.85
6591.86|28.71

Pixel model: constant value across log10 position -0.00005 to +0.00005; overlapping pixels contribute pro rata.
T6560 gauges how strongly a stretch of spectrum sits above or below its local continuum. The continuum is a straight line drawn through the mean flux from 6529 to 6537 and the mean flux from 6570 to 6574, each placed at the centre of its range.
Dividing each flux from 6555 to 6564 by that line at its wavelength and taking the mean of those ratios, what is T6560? 0.99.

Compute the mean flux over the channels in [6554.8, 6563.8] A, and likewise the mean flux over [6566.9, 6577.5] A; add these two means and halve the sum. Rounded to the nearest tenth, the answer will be 27.4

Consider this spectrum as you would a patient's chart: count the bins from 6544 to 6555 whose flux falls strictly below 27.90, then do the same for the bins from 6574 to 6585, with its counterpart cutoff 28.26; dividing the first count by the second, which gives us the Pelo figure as 3.0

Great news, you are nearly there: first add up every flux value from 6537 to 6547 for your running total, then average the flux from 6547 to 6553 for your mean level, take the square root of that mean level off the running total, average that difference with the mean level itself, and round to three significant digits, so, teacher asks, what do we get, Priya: 110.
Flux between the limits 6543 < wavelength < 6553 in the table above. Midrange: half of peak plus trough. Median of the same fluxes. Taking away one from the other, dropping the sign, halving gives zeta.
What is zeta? 0.18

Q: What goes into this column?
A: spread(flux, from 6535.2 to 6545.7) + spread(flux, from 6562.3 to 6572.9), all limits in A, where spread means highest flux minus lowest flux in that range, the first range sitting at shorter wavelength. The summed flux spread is 2.9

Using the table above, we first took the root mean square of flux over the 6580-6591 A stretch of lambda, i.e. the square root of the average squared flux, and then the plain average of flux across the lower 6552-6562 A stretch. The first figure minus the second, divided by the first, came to 0.05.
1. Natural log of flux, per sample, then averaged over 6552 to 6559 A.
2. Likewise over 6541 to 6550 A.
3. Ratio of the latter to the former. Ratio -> 1.00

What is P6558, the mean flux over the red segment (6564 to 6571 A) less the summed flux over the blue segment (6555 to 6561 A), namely -86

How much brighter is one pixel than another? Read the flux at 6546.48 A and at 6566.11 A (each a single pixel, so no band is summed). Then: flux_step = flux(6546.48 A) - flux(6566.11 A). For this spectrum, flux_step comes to 2.6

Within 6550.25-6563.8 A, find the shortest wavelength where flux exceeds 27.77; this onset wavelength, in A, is 6555.53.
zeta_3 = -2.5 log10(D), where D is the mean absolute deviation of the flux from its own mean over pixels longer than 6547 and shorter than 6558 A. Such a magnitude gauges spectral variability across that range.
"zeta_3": 1.7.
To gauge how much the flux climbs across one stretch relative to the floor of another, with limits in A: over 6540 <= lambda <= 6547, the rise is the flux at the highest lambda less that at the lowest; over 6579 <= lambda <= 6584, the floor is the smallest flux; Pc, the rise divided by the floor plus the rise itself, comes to -0.88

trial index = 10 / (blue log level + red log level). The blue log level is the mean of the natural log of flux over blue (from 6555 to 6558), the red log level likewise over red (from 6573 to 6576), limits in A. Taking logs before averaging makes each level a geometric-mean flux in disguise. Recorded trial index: 1.50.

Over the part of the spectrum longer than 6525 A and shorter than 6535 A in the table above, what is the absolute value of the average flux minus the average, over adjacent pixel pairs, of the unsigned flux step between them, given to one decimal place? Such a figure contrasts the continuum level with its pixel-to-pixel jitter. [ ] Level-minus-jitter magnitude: 28.3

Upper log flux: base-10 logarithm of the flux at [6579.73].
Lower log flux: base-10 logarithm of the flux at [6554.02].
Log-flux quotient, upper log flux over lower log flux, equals 1.01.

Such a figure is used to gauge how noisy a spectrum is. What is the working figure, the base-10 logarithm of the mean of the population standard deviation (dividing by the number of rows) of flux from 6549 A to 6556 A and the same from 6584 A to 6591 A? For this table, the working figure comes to -0.6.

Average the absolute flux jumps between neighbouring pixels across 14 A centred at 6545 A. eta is 0.17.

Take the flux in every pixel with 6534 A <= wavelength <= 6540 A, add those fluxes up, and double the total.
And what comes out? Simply 227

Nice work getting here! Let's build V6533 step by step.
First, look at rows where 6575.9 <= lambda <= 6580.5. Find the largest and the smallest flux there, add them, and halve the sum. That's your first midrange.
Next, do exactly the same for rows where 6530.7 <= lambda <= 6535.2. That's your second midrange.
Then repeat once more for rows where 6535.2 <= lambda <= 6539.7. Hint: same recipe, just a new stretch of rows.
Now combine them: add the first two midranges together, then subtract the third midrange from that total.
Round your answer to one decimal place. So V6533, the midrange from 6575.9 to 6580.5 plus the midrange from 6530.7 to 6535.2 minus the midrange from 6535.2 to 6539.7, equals 28.4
